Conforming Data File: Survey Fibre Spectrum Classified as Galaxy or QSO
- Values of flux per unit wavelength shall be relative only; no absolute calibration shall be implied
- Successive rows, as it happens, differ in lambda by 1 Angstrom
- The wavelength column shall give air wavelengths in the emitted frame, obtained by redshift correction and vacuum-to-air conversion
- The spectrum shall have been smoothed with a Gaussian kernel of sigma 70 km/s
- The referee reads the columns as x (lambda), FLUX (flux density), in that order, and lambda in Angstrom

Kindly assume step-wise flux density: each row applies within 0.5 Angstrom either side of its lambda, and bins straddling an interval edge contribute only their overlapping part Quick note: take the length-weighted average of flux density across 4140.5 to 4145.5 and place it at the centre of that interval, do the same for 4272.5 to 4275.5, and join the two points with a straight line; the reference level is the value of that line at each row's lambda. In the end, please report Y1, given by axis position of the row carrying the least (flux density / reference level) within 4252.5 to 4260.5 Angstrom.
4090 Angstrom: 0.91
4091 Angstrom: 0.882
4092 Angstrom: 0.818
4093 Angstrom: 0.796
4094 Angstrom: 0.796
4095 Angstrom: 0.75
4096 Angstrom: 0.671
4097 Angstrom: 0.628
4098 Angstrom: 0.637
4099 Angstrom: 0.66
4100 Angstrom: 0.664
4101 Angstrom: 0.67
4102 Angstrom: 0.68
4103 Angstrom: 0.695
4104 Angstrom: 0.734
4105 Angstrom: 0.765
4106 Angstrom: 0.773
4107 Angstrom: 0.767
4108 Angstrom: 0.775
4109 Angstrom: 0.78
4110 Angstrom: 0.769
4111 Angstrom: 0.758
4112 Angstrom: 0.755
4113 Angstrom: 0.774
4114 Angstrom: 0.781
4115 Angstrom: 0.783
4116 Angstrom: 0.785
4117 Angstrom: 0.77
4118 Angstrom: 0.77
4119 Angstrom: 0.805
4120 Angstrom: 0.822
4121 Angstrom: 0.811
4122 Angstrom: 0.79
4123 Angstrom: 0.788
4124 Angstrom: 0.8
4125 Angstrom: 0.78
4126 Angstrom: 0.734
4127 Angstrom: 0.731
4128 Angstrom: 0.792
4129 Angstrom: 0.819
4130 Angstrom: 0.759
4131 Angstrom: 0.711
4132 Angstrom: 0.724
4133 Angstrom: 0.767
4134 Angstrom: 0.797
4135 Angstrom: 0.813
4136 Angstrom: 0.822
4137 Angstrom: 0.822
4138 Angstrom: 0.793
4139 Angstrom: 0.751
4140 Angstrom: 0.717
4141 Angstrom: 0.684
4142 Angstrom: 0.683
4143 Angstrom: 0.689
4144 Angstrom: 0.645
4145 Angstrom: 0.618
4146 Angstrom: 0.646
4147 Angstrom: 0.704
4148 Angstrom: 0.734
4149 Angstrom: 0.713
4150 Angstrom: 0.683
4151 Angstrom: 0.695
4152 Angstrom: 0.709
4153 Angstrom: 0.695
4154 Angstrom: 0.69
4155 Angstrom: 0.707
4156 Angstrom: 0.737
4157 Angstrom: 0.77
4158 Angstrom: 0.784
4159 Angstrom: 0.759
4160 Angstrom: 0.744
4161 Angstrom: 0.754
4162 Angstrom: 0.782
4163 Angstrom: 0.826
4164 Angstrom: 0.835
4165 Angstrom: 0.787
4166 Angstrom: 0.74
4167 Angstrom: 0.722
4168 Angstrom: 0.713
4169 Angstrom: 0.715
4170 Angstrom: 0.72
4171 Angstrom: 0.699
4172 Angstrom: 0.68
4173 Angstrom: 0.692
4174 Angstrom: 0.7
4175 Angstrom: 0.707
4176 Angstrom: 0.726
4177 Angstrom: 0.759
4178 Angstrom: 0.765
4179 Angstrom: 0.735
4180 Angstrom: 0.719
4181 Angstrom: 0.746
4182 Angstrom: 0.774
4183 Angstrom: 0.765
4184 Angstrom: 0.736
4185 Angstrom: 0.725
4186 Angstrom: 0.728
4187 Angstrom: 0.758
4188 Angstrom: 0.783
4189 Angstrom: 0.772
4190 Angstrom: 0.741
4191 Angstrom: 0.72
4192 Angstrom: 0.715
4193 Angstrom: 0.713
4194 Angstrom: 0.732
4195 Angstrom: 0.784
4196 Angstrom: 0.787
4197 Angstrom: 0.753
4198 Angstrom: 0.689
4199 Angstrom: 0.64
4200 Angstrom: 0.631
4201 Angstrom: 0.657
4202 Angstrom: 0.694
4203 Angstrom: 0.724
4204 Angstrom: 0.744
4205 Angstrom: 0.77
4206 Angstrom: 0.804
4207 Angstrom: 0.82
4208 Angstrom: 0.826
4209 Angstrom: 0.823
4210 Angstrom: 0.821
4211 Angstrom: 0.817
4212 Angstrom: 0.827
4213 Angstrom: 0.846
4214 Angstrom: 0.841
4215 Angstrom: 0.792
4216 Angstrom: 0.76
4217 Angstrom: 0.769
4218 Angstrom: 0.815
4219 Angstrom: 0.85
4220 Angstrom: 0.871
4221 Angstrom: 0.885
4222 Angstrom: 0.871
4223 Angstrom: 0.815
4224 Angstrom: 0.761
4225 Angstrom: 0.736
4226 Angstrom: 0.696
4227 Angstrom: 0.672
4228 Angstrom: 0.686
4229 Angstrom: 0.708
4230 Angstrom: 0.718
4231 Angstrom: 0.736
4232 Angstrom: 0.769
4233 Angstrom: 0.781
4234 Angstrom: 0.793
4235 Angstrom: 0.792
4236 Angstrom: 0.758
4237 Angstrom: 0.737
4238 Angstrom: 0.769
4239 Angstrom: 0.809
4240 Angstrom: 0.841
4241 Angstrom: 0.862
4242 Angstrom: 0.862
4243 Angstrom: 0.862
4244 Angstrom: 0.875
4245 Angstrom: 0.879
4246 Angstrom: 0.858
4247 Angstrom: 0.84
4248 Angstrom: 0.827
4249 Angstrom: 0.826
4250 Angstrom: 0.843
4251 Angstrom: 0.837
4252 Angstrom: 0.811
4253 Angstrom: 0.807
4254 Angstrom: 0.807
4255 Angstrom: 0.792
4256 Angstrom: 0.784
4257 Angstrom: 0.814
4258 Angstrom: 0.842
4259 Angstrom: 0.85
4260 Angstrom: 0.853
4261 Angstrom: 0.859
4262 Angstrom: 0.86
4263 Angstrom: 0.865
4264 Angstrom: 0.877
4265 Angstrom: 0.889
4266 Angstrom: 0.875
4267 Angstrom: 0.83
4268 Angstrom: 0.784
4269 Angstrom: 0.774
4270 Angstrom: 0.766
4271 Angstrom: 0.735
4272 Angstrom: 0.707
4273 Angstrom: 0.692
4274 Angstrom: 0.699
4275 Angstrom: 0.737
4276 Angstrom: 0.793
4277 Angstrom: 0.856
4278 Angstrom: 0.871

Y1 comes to 4256 Angstrom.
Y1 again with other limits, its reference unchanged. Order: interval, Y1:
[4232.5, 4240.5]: 4237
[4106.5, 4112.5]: 4112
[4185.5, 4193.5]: 4193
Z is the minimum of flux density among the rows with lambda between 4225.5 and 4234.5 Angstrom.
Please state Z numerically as 0.672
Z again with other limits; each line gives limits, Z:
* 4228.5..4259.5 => 0.708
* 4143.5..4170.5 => 0.618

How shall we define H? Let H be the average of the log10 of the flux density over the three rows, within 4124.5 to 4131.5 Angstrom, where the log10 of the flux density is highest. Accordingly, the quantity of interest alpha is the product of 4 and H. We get -0.39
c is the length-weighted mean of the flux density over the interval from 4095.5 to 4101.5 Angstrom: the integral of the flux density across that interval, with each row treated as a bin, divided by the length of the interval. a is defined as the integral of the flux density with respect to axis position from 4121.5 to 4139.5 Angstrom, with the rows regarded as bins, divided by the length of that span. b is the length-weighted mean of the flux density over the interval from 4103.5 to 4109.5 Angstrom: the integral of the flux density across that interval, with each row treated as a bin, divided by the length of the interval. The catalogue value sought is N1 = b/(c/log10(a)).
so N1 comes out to -0.128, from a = 0.777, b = 0.77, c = 0.655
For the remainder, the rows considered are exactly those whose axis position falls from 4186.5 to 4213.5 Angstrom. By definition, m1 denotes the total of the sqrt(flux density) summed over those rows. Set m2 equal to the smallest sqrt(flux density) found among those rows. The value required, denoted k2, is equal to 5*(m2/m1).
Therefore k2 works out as 0.1694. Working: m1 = 23.4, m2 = 0.79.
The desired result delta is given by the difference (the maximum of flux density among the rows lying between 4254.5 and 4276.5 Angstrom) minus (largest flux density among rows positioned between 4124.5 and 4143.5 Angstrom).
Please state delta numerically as 0.07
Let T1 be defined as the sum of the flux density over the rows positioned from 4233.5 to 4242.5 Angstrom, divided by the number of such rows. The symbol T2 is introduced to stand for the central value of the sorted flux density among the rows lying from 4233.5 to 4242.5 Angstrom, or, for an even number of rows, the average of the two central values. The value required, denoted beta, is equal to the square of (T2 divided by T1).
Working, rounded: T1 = 0.80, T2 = 0.79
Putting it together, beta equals 0.98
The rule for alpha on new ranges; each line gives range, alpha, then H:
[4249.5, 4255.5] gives -0.32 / -0.081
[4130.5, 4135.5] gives -0.40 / -0.101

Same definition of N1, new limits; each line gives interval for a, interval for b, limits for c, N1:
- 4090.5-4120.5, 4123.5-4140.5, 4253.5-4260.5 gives -0.117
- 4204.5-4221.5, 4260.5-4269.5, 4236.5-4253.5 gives -0.088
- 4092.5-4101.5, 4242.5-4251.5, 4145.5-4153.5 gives -0.191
